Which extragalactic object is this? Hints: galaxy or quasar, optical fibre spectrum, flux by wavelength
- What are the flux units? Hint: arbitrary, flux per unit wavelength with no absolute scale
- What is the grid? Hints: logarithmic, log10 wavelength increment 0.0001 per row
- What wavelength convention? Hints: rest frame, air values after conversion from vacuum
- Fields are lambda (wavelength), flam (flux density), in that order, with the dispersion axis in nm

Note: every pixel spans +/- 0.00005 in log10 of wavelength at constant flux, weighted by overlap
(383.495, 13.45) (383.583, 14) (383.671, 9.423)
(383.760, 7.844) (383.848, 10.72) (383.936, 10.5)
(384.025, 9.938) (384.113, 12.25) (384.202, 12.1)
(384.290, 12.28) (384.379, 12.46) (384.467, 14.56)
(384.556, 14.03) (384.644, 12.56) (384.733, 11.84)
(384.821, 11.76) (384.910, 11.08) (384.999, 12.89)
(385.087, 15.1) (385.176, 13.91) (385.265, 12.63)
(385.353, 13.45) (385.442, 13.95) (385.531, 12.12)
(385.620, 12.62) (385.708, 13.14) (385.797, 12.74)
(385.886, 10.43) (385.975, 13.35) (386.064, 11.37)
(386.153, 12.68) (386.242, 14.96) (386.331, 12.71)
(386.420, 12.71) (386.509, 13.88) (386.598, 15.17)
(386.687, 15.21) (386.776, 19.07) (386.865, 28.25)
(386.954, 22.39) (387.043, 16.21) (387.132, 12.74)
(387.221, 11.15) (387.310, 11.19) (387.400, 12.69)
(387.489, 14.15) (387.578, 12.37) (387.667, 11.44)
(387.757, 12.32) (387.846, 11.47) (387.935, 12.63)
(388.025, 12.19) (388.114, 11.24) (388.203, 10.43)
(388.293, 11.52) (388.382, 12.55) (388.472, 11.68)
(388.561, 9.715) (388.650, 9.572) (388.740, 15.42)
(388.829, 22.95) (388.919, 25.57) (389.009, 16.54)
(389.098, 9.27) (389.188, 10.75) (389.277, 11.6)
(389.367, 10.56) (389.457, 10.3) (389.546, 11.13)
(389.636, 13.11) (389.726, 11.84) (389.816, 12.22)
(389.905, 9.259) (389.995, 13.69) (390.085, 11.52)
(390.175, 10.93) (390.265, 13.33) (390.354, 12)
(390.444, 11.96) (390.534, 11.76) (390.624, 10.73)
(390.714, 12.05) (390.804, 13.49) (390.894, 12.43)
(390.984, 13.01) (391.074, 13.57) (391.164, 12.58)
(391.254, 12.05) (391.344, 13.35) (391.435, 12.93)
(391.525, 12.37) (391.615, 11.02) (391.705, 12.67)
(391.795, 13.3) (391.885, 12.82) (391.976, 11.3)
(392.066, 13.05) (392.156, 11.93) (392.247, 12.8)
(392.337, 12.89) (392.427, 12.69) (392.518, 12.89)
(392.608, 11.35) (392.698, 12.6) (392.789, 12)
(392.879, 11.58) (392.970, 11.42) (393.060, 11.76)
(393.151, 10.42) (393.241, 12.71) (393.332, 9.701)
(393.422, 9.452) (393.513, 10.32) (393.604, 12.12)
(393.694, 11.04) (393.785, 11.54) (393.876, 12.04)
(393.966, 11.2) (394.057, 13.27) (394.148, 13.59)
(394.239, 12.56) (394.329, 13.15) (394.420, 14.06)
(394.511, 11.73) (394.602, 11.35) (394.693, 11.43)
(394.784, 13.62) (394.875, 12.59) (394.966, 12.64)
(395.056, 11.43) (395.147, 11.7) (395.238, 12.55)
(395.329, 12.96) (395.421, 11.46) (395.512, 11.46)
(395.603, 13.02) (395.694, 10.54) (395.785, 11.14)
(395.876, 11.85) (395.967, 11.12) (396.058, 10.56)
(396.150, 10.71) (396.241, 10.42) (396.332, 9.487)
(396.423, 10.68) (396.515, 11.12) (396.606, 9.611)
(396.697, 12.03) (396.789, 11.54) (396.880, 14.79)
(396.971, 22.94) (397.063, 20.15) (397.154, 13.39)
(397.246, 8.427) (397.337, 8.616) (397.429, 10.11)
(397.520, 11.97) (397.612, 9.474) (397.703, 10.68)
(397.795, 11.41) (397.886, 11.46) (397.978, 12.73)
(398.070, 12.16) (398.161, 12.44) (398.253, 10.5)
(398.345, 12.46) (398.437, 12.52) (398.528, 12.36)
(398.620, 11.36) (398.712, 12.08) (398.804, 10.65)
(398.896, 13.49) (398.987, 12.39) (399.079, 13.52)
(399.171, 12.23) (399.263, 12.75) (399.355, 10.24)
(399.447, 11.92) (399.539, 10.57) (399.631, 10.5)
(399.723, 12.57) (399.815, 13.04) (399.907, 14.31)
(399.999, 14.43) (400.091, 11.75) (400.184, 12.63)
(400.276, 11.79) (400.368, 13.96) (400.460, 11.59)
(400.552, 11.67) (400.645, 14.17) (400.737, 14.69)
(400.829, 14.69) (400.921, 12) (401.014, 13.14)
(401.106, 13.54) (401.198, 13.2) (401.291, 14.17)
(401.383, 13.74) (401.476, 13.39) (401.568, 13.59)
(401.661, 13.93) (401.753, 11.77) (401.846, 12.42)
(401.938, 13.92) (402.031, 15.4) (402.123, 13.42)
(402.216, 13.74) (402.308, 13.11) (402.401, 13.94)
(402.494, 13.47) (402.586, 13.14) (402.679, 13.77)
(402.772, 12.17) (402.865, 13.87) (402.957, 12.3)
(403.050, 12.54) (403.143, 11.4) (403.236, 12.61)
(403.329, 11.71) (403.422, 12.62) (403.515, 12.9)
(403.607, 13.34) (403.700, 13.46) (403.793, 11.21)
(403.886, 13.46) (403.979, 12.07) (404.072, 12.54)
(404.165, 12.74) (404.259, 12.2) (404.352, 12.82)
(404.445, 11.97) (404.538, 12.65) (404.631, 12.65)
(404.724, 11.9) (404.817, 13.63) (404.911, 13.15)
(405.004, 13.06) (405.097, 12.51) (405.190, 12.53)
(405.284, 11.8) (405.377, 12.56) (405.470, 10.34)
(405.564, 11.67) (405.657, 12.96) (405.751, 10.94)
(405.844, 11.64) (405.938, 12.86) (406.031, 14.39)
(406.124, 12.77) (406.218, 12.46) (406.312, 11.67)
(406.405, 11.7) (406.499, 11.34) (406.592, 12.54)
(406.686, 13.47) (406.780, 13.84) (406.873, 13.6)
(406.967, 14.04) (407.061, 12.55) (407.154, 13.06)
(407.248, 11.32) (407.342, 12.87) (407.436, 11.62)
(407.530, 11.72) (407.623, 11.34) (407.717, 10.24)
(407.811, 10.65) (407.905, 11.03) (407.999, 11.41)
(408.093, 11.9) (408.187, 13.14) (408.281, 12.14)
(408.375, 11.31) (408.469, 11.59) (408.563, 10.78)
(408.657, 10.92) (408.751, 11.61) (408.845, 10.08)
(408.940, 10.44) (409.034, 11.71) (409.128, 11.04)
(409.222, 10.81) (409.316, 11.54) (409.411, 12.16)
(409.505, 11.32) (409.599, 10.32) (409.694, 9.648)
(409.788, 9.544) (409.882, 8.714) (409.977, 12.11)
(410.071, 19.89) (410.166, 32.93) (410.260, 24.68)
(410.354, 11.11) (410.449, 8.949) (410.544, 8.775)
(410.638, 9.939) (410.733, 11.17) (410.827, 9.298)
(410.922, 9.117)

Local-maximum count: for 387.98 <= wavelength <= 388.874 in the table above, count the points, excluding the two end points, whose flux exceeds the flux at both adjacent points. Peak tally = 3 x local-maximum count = 3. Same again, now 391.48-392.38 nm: 6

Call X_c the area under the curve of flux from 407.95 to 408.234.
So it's 3.4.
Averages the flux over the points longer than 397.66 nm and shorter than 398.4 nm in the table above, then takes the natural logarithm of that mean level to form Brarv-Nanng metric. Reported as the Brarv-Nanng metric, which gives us 2.46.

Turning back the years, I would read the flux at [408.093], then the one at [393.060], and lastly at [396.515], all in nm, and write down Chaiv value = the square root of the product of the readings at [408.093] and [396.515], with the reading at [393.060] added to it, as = 23.3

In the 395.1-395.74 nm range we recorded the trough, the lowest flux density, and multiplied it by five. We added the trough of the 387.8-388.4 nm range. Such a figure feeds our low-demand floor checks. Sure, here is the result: 63.1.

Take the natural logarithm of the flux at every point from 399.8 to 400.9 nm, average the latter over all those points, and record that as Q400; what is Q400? 2.58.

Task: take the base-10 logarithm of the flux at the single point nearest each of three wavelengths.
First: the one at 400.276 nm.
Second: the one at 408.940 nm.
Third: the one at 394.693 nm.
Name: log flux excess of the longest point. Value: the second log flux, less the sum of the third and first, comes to -1.11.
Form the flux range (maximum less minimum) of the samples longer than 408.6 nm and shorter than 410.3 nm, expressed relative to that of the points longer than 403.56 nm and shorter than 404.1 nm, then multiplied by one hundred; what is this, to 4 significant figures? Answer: 1076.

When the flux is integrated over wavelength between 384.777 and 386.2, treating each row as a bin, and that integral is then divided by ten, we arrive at 1.8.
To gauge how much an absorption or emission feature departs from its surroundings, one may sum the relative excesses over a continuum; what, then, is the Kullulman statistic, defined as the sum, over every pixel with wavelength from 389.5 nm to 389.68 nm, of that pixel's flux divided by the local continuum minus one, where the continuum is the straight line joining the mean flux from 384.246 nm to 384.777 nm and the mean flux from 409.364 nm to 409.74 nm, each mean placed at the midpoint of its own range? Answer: -0.1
